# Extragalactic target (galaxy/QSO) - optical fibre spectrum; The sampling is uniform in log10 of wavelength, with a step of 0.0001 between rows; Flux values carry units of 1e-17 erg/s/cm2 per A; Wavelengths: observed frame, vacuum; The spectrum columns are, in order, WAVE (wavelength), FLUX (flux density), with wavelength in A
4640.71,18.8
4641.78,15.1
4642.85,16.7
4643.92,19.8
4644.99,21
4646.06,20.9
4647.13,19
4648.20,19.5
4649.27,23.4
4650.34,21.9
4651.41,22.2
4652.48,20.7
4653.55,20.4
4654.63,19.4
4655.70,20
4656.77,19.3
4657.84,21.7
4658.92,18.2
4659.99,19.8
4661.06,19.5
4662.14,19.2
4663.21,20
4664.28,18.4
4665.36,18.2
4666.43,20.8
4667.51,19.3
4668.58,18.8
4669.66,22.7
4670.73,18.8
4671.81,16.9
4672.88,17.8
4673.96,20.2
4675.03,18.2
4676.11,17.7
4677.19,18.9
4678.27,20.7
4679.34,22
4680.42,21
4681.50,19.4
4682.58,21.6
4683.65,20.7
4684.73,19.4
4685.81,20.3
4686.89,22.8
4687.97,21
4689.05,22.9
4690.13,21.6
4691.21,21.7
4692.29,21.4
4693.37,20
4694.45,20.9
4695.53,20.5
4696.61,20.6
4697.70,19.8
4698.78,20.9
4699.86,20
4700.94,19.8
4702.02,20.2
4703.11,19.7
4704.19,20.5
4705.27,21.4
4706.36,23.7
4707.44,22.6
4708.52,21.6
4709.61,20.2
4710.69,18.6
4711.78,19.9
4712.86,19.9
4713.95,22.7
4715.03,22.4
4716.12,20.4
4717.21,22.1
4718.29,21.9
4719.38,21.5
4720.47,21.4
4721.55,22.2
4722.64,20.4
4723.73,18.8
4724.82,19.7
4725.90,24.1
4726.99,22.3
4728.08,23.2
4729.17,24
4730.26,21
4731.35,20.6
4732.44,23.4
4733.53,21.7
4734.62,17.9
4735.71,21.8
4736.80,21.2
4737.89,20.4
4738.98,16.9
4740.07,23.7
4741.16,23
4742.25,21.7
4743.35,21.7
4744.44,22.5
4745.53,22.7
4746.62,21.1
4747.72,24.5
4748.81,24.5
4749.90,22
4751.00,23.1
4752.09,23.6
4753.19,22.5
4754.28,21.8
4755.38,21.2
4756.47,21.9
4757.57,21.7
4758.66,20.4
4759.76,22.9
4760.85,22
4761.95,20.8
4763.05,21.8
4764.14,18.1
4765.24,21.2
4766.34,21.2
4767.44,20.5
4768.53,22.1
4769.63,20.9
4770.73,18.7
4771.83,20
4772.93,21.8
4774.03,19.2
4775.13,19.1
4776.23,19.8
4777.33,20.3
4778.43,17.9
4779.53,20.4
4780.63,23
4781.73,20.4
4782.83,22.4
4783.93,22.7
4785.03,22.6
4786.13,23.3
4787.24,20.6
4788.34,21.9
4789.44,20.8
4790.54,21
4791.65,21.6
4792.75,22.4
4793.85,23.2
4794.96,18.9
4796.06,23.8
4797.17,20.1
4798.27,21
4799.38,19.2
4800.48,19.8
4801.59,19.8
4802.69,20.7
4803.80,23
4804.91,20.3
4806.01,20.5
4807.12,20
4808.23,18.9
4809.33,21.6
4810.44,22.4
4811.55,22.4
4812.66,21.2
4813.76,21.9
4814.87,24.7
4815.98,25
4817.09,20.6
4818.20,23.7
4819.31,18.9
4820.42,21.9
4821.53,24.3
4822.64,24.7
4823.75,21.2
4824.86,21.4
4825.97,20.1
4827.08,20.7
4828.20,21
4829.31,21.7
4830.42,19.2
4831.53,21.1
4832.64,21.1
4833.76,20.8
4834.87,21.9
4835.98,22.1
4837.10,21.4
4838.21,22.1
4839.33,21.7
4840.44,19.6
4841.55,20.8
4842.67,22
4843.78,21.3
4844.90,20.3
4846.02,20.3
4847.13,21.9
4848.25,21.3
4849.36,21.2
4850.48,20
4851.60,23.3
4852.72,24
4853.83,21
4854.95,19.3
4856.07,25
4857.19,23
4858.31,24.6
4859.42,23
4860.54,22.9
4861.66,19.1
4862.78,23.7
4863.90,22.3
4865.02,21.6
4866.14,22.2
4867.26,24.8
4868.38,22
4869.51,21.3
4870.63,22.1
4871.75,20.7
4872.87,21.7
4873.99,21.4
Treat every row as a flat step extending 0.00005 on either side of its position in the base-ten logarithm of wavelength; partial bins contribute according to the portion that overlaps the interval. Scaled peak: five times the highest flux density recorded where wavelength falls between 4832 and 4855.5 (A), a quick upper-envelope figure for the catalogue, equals 120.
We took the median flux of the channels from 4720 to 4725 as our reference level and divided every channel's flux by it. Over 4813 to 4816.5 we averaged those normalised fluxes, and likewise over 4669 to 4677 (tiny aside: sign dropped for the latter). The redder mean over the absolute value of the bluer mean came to 1.26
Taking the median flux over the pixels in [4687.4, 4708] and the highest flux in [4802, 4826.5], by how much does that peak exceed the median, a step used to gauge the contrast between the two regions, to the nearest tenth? 4.1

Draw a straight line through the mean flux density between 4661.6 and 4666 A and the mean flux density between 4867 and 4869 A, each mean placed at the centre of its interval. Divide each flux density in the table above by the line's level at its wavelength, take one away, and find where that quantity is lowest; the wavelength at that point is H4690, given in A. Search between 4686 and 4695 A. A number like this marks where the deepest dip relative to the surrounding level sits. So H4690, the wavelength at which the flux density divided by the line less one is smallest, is 4693.37 A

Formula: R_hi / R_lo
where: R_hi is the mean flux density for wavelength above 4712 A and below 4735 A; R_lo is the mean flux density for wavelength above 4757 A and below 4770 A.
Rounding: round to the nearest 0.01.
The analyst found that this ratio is 1.02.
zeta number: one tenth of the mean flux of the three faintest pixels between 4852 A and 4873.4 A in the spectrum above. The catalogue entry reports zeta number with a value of 1.97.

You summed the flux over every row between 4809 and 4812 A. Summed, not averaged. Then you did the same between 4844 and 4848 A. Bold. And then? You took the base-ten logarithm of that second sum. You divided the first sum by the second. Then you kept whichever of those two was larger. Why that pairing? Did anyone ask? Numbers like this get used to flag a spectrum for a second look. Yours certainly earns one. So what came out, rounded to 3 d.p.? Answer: 1.796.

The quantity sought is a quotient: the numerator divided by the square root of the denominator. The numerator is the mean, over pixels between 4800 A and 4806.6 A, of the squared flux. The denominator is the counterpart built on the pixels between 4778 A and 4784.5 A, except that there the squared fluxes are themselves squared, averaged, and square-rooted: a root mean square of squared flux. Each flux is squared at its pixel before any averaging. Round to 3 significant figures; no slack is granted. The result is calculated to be 20.1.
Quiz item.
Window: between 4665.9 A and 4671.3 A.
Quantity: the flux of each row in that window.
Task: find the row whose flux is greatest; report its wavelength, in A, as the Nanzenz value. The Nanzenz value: 4669.66 A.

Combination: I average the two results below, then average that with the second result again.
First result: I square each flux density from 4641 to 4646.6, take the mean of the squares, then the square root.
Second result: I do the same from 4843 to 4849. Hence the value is 20.5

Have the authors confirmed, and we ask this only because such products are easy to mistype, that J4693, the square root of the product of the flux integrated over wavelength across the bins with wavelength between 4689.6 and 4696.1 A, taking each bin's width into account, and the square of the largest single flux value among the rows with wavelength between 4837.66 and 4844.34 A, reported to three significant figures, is 258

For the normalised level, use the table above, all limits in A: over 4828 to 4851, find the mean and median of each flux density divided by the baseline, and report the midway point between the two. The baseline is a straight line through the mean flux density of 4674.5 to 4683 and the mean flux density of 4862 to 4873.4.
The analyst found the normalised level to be 0.97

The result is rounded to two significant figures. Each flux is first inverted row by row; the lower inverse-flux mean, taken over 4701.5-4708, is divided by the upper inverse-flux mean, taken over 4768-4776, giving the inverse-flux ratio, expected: 0.95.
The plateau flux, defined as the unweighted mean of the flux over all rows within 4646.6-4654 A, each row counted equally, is 21.0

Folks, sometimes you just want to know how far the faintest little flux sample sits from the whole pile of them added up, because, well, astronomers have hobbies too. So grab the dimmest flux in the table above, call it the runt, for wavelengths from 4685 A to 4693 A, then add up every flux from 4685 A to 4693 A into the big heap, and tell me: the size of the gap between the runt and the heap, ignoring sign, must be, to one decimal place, 131.4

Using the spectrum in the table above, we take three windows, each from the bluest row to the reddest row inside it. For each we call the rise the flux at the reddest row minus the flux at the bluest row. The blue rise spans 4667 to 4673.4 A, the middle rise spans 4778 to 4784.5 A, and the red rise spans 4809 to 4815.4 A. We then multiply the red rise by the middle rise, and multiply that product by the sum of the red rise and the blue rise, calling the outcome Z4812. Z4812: 24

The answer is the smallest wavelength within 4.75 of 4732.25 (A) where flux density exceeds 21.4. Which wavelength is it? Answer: 4728.08 A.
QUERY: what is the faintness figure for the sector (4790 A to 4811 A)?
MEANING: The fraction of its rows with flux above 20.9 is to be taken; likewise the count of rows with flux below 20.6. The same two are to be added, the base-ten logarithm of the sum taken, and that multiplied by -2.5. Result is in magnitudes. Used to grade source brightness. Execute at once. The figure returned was -2.44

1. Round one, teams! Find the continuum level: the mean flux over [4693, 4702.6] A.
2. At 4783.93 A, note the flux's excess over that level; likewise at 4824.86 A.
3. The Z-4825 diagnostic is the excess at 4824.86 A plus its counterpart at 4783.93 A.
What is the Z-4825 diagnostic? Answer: 4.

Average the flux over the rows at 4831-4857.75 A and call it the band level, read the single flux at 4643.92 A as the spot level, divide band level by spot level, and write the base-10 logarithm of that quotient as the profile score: 0.036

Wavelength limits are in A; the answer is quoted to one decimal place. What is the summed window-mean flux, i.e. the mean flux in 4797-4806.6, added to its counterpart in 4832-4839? 42.1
